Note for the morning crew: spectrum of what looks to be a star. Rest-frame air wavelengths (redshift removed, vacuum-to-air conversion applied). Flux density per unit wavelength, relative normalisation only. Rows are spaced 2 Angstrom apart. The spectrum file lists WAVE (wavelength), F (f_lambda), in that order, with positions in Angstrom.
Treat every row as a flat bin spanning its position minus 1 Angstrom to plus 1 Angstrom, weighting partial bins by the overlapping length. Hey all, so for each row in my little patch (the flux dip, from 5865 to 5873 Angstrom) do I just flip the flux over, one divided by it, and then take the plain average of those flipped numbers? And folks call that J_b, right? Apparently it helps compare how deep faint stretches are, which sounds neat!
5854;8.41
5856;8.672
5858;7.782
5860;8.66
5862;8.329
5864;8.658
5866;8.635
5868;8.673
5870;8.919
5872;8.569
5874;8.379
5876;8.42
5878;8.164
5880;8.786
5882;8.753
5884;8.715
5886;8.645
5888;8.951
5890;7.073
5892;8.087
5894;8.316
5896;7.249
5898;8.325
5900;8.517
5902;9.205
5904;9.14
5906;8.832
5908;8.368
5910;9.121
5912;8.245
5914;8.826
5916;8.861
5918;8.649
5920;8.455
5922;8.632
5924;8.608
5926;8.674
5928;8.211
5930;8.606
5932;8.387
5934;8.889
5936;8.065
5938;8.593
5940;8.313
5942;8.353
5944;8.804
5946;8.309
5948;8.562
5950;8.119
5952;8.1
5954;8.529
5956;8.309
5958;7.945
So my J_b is 0.115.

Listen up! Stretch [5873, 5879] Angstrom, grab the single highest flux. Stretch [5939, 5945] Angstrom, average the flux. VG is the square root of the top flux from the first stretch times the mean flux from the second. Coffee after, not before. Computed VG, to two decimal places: 8.45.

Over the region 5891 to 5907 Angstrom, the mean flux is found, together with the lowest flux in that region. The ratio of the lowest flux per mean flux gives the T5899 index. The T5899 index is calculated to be 0.857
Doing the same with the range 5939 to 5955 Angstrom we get 0.966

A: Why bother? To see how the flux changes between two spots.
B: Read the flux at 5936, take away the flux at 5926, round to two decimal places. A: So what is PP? -0.61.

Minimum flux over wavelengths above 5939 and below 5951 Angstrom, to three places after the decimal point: 8.119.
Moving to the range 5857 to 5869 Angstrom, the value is 7.782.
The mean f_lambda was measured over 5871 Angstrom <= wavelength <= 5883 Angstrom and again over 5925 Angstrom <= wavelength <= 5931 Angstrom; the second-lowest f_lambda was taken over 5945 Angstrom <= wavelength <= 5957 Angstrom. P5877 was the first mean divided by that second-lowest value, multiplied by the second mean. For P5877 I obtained 8.9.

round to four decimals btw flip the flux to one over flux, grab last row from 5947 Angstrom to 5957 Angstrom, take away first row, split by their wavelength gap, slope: 0.0004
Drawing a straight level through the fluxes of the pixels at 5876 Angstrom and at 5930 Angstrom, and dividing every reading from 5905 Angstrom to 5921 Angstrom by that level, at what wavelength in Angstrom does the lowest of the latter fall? 5912 Angstrom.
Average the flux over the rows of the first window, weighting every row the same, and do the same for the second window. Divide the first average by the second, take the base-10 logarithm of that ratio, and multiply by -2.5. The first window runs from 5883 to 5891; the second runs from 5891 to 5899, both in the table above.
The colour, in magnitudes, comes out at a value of -0.05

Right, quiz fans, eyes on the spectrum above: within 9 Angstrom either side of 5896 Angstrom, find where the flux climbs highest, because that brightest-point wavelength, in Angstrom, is 5902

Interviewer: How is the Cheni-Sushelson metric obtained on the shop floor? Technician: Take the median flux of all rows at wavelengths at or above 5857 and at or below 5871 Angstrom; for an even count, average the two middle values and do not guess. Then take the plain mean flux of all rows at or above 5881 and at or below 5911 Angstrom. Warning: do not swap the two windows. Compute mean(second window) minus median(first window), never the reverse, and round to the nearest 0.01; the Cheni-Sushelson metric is -0.17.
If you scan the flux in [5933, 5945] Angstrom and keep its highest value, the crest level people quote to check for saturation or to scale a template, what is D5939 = 8.889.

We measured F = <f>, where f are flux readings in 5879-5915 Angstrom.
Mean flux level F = 8.51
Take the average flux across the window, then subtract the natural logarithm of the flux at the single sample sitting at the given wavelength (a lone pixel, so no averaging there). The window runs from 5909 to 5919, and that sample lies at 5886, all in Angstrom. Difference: 6.58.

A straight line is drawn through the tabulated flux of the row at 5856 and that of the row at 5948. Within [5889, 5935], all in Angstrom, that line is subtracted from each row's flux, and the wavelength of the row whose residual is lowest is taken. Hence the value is 5890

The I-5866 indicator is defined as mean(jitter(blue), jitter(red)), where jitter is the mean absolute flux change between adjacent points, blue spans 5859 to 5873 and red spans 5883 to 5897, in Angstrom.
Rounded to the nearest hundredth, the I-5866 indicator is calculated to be 0.49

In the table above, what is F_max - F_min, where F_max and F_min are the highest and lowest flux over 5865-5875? 0.54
